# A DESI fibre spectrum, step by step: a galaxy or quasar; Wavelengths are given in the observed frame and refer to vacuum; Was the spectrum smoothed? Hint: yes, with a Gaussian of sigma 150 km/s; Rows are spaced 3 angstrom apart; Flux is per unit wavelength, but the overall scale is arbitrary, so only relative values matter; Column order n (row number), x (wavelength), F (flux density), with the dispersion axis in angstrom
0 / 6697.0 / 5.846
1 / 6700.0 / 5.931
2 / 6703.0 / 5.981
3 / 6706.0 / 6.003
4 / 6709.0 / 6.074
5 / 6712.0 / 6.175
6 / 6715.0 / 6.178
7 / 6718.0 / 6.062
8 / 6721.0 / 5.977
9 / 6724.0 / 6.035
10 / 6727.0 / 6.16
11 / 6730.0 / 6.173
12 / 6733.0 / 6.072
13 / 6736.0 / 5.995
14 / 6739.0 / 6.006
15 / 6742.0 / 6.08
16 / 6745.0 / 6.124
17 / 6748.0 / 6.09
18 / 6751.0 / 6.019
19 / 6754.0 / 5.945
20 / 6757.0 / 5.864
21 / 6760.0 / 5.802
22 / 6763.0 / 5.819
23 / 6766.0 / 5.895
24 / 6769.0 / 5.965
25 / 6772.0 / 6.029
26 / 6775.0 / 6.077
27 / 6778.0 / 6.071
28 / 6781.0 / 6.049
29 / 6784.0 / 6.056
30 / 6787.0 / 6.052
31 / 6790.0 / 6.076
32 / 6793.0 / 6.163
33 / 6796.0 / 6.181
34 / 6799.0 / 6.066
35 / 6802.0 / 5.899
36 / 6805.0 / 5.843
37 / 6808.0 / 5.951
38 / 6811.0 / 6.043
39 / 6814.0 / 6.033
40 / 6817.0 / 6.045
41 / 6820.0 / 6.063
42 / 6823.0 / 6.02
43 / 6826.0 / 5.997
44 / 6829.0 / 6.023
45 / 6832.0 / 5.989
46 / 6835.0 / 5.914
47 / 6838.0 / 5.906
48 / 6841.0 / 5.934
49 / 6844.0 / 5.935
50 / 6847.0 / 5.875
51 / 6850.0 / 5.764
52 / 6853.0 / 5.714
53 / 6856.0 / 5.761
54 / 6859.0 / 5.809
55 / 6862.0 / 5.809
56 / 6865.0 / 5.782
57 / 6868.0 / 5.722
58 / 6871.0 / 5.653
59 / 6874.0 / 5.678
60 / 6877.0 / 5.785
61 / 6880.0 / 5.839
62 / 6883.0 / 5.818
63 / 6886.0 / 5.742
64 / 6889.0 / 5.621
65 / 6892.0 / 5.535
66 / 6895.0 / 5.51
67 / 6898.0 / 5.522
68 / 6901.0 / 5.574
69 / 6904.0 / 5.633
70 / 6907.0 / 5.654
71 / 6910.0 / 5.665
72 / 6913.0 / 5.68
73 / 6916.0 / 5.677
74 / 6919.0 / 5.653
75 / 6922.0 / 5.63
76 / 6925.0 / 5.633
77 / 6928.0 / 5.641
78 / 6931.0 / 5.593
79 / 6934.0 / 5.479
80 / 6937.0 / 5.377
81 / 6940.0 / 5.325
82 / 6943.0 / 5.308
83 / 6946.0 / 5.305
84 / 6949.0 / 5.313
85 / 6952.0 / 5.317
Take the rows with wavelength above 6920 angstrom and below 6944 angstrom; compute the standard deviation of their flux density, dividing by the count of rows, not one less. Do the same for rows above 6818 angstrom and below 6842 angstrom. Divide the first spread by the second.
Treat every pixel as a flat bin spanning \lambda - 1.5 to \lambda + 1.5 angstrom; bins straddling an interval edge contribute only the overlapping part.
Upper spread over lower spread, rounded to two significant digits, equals 2.5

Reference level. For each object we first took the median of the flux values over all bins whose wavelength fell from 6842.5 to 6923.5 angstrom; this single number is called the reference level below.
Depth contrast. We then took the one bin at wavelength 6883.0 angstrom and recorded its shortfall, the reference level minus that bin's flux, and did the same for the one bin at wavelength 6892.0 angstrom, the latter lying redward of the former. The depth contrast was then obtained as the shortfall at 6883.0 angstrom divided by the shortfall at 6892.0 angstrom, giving -1.0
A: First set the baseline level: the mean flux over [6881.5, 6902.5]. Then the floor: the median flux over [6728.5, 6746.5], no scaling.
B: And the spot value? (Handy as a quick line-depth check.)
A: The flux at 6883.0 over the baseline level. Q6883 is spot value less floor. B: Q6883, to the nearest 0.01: -5.04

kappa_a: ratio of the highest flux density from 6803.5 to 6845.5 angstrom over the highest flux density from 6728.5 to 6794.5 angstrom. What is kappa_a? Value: 0.982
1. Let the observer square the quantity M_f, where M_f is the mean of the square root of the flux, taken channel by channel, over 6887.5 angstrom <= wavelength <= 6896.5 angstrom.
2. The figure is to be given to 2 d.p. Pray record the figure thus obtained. 5.56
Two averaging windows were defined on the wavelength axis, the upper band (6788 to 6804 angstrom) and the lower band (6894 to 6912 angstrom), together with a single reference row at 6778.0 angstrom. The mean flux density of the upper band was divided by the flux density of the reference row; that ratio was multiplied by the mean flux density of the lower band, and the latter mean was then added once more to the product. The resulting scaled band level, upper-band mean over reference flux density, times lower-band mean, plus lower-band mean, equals 11.2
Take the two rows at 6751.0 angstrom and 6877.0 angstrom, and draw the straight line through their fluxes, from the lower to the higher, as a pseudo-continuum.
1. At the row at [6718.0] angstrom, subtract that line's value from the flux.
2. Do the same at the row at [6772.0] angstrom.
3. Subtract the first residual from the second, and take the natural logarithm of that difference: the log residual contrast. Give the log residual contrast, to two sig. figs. -2.7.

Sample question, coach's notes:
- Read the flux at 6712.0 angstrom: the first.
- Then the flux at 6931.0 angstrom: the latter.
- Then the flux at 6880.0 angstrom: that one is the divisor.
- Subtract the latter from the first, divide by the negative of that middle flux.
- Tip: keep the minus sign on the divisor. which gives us -0.10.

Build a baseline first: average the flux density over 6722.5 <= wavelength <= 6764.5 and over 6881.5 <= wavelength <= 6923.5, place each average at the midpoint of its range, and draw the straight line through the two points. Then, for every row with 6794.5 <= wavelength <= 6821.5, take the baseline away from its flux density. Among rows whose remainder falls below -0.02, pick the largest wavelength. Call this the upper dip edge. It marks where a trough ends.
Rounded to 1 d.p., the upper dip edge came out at 6805.0 angstrom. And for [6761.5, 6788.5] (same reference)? 6766.0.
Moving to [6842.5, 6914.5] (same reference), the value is 6901.0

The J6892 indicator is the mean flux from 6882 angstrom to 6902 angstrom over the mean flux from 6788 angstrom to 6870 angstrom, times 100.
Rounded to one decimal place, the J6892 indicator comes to 94.6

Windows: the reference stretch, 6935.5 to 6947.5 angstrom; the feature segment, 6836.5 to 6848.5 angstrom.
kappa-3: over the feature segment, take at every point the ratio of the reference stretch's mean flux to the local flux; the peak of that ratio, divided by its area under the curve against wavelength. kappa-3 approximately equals 0.0839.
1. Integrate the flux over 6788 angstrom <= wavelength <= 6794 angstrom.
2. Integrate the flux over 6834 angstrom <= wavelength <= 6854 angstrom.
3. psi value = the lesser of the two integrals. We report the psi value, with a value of 36.7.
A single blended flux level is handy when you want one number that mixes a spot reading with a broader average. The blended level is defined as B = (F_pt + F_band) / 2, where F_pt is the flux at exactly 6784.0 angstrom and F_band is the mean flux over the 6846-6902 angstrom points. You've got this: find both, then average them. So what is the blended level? 5.88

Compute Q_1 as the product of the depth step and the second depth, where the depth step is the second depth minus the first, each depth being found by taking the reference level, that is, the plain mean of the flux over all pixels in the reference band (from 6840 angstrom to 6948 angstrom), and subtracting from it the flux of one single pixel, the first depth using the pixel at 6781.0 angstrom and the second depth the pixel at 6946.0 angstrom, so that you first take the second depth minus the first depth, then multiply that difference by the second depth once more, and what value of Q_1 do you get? 0.26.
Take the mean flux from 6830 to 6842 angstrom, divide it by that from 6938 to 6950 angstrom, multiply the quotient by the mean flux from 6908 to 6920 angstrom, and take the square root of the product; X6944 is 2.517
